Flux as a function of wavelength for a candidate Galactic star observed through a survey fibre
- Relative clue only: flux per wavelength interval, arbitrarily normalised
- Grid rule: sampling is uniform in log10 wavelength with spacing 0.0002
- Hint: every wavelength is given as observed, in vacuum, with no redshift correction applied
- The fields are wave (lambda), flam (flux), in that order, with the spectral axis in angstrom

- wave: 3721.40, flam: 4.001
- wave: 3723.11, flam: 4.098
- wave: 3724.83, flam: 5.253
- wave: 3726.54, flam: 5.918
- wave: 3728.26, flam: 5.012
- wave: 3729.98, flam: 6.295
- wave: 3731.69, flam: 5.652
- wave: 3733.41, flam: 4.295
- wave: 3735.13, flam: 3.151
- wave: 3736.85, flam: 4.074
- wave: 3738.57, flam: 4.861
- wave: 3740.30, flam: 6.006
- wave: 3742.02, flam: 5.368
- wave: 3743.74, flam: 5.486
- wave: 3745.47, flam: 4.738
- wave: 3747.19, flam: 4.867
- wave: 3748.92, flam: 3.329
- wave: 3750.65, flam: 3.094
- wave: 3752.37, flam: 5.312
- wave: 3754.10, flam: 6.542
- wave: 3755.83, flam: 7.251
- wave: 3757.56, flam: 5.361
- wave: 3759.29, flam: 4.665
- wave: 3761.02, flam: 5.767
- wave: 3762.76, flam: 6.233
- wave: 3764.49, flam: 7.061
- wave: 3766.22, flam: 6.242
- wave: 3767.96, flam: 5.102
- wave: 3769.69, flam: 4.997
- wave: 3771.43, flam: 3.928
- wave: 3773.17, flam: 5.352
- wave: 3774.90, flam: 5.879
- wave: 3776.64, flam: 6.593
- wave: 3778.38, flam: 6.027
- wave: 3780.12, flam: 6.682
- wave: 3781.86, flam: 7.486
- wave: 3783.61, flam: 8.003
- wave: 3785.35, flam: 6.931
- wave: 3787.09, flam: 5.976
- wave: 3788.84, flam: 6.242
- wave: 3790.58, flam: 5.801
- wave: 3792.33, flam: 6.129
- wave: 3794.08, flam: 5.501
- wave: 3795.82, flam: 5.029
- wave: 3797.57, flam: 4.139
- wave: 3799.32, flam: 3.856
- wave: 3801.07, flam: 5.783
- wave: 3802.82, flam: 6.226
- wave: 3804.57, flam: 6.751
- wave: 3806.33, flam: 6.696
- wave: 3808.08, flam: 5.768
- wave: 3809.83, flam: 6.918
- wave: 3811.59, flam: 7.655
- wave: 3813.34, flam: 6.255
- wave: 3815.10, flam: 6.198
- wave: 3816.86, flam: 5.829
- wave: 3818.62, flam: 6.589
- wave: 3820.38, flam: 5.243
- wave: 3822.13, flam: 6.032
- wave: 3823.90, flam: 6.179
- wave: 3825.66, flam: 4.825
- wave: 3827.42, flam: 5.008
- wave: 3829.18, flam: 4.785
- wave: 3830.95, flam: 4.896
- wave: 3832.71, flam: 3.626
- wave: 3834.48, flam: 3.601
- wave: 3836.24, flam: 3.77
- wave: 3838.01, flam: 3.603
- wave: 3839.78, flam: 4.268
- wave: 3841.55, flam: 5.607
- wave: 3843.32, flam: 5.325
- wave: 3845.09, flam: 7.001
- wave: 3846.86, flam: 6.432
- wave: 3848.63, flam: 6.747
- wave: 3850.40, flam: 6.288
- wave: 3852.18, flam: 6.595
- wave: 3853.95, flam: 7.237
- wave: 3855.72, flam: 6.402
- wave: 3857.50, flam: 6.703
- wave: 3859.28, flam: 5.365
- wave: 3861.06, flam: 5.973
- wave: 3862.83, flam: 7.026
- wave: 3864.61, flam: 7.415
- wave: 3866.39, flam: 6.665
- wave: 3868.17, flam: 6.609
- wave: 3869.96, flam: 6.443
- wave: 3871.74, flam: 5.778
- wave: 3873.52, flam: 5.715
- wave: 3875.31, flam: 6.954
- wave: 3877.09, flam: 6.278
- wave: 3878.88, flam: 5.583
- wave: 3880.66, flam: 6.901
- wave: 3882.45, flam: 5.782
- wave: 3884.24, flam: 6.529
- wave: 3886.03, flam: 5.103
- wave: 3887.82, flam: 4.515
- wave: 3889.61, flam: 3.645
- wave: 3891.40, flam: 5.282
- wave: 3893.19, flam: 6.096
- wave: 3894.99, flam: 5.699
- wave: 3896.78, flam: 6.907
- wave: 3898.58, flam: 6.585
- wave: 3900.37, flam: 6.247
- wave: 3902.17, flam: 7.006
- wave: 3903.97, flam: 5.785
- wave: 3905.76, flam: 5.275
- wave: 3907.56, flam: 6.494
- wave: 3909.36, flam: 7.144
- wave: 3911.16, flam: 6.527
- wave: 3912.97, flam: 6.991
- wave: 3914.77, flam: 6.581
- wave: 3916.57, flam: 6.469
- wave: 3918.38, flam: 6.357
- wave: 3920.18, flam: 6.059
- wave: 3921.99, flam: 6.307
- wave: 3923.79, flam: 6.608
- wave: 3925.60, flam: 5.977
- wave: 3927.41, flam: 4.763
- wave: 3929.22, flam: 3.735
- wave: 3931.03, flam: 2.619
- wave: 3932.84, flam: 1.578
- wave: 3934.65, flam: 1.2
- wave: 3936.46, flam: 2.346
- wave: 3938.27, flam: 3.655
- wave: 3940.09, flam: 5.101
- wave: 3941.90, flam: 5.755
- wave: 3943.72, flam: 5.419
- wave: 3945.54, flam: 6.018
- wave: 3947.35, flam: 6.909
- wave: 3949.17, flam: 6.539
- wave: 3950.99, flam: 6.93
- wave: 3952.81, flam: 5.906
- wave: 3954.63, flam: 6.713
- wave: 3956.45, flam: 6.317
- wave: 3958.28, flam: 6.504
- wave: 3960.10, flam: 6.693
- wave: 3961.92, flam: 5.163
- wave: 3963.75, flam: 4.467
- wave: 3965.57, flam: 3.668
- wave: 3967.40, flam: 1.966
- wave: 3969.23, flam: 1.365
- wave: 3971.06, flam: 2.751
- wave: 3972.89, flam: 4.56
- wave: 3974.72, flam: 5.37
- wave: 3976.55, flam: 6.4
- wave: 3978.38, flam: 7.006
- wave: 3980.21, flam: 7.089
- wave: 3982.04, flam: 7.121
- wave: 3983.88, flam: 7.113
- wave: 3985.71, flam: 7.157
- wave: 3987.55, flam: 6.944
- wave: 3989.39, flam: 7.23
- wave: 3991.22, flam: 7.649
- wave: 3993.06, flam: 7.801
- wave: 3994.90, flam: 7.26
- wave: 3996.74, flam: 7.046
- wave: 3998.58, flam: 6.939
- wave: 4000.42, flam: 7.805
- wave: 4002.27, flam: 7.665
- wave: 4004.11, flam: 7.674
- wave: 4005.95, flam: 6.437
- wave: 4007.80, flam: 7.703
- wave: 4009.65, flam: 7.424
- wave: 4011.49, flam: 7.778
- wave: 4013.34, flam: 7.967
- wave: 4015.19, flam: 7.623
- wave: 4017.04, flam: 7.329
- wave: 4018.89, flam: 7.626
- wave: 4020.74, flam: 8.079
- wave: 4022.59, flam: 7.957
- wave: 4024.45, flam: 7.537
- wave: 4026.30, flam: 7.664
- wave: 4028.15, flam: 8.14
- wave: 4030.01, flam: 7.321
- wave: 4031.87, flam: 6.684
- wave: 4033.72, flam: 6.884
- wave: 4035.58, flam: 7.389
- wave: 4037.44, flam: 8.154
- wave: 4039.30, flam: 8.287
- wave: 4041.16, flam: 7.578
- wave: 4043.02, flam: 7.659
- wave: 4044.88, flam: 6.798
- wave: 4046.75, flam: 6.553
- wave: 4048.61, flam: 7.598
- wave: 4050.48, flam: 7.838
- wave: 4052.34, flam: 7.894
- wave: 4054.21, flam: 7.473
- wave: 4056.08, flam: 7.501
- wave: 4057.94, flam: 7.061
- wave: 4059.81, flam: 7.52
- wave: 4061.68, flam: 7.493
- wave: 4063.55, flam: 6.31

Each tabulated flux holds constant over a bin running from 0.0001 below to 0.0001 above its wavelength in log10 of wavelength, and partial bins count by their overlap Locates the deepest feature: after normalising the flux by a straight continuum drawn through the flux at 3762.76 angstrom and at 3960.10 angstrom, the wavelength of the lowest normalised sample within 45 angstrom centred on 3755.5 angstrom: 3750.65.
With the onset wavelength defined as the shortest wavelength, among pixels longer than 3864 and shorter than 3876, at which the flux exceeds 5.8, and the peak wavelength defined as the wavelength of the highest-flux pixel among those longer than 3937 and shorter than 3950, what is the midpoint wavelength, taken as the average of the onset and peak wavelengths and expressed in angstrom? 3906.0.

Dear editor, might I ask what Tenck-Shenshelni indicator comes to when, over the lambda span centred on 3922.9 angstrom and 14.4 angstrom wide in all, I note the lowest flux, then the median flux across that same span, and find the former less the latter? -2.4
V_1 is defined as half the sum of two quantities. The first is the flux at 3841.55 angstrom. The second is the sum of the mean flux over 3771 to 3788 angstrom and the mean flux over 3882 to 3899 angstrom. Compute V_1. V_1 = 8.8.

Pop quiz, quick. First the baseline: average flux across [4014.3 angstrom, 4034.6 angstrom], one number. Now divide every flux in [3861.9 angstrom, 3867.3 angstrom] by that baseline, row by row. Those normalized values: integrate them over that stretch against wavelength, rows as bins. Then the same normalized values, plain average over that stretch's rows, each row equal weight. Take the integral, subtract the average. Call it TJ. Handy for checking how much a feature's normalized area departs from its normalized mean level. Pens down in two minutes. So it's 4.1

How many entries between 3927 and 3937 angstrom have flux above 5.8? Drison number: 0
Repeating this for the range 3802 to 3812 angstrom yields 5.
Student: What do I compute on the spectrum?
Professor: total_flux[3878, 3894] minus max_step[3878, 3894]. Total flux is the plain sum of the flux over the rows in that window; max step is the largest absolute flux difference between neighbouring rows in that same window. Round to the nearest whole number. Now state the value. 48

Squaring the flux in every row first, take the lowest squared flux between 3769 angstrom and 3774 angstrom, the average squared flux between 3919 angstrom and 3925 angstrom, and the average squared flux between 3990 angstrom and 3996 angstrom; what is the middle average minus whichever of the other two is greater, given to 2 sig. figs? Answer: -17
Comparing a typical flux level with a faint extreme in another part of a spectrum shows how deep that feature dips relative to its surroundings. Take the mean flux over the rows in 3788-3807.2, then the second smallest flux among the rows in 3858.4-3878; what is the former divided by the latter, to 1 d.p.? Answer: 1.0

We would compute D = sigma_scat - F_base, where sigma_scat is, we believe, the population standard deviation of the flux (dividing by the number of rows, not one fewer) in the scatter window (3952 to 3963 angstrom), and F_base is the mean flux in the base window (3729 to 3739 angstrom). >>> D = -4.2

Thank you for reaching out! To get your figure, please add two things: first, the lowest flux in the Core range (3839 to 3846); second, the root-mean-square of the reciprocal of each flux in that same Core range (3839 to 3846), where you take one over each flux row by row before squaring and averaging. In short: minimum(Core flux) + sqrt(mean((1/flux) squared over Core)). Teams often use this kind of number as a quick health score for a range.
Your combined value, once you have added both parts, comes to 4.5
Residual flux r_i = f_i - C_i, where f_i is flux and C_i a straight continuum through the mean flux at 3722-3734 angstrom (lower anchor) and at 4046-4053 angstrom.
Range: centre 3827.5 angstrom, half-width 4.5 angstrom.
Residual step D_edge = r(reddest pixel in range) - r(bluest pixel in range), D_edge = -1.3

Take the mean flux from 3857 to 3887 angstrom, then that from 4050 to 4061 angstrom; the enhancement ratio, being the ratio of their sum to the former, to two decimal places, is 2.20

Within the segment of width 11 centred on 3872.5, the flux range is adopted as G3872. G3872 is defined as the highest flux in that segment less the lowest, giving 1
